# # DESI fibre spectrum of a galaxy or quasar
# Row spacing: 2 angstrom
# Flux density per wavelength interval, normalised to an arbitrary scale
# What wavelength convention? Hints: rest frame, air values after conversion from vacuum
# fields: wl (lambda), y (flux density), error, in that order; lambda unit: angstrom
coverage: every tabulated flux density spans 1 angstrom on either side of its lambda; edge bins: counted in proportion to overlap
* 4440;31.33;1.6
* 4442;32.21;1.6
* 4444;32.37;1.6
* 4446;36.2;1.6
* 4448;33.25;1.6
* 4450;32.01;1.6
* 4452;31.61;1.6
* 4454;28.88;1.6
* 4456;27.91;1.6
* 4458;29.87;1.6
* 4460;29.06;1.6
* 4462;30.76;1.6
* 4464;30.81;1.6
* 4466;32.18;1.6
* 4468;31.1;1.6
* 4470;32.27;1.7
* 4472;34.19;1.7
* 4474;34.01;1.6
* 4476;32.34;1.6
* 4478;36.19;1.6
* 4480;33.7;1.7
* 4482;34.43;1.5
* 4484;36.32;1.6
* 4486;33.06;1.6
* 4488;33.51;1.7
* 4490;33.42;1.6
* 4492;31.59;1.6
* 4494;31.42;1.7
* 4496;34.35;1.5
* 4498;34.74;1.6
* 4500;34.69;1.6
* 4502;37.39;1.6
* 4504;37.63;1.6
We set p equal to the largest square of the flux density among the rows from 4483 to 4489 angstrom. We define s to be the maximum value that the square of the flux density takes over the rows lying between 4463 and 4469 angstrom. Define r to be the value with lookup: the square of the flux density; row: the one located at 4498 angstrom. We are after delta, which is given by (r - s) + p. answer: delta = 1490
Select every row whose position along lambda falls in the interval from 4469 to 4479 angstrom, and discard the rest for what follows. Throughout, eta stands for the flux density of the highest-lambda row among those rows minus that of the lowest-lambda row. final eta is 4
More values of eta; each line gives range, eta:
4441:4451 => 0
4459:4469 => 2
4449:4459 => -2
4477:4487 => -3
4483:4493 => -5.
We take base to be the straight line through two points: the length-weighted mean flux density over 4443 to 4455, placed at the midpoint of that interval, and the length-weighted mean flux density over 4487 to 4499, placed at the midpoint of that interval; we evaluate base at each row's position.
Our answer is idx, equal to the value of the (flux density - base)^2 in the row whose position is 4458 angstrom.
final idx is 7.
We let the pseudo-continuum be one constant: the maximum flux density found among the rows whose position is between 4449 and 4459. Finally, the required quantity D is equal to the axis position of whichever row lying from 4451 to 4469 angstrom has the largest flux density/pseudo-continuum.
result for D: 4466 angstrom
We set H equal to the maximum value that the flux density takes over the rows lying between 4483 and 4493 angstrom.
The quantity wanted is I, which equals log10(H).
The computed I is 1.56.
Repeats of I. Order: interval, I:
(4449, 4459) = 1.51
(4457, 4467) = 1.51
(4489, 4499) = 1.54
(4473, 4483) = 1.56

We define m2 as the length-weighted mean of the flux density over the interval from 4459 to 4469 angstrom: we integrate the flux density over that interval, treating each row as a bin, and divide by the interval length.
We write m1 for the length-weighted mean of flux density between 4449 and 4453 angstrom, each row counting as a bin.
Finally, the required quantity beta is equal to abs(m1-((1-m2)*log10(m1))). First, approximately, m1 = 32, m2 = 30.8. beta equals 76.6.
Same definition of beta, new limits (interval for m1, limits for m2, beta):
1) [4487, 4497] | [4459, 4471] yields 78.4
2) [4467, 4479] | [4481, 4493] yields 83.2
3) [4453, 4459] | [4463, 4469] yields 73.2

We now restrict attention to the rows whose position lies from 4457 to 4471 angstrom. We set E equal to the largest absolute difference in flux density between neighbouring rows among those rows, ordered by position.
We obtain 1.7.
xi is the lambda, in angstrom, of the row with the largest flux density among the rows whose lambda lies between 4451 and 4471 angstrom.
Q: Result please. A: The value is 4470 angstrom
